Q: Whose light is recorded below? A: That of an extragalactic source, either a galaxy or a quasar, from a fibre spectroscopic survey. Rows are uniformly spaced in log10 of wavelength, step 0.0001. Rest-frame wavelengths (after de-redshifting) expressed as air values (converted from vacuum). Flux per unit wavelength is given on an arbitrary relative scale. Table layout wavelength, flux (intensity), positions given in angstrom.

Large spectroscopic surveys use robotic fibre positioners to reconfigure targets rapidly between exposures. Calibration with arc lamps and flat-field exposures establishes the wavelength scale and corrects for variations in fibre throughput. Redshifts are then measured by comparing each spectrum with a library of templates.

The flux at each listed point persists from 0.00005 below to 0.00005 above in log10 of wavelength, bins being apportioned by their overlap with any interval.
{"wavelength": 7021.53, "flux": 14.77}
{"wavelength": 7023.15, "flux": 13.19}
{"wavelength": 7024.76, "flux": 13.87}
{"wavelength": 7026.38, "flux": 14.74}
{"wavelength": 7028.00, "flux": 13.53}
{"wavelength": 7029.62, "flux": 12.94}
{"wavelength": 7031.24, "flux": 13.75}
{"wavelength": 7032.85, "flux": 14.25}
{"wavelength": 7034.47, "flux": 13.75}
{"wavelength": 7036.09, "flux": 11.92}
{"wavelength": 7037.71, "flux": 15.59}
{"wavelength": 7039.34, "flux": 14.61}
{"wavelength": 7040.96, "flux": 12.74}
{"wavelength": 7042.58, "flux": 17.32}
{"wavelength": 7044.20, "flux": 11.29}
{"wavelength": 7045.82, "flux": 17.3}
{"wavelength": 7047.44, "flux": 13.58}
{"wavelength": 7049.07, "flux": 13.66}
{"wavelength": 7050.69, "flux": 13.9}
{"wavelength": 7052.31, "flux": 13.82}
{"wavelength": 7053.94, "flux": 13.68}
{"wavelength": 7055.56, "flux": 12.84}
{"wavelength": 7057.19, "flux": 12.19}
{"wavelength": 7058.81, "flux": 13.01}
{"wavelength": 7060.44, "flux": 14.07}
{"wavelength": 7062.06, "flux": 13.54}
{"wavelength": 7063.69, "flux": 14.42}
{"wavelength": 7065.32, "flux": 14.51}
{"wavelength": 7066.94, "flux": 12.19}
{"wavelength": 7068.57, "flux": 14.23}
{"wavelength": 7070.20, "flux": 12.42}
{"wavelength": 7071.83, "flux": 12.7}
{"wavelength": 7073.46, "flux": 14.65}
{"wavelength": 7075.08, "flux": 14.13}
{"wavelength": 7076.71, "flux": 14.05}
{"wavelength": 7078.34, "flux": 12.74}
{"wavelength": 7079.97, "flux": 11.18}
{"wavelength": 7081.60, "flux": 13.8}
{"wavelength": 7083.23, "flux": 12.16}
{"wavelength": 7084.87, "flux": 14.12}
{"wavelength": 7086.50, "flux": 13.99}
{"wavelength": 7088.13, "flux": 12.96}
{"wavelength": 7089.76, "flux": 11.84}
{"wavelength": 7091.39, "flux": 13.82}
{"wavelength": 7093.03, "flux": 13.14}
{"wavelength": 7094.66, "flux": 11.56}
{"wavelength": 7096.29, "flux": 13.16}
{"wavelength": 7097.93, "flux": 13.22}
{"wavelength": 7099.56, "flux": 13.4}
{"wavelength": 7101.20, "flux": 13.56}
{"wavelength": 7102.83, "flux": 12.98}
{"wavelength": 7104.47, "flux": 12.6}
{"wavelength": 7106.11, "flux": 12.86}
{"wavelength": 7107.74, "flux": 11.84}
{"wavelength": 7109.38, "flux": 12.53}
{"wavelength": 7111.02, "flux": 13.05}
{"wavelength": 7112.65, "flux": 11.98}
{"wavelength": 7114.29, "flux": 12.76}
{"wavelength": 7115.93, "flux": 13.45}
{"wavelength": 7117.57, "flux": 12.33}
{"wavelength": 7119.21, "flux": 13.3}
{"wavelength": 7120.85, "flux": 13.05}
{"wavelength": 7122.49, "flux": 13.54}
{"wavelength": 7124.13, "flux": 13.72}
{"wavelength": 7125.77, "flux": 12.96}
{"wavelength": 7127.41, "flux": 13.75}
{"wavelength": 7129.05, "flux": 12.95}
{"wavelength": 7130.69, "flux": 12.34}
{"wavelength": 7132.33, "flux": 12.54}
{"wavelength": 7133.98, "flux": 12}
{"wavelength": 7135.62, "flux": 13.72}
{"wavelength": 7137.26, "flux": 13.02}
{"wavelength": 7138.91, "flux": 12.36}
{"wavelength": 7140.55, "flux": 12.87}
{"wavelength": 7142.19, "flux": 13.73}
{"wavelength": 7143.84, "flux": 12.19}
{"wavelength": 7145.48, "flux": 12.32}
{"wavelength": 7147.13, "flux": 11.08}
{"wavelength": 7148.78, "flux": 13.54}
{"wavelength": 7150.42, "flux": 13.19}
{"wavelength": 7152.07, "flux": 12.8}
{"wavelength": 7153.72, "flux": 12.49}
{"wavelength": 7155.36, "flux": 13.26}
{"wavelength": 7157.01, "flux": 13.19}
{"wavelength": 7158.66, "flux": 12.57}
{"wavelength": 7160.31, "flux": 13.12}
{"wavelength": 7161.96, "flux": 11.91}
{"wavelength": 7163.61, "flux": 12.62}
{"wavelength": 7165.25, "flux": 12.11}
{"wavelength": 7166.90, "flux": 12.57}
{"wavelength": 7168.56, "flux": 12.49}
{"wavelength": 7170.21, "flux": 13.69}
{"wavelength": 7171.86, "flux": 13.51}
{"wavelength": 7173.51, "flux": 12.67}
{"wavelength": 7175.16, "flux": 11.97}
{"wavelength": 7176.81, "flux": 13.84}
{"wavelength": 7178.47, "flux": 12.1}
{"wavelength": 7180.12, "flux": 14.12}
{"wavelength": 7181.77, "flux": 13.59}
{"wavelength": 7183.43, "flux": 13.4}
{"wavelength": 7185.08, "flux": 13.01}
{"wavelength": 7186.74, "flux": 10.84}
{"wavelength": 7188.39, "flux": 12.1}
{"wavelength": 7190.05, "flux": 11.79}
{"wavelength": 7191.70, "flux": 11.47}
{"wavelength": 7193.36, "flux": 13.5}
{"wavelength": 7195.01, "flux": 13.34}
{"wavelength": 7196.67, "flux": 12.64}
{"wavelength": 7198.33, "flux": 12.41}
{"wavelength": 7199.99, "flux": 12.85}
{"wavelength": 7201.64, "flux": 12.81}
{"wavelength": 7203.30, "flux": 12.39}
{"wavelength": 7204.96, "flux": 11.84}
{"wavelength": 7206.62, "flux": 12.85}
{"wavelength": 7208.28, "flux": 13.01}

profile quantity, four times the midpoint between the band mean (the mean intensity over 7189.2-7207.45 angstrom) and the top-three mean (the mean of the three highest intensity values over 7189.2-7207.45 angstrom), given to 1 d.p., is 51.5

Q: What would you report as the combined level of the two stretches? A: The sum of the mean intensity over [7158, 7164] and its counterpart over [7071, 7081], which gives 25.8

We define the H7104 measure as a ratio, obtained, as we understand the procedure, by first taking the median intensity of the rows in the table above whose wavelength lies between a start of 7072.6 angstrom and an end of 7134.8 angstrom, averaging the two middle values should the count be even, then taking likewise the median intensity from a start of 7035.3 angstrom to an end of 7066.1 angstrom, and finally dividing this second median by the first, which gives 1.05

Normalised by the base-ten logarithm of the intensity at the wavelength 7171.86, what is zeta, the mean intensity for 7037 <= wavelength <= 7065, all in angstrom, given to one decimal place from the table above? 12.4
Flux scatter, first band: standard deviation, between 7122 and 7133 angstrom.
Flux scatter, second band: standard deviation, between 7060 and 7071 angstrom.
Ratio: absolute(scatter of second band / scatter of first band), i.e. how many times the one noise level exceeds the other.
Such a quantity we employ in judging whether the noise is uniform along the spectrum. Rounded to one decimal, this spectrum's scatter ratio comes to 1.7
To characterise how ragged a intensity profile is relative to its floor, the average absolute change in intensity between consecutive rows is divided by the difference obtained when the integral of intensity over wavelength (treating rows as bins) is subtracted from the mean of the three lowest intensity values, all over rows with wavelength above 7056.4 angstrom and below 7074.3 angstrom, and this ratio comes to -0.0052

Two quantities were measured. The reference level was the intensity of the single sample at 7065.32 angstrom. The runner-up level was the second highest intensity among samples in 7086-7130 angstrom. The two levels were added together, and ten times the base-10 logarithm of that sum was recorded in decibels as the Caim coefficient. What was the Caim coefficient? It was 14.5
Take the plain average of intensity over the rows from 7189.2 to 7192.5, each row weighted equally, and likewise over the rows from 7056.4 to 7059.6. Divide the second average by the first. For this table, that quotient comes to 1.08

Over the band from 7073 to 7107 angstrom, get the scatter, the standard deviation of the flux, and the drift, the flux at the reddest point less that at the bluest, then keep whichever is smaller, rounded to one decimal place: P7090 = -1.8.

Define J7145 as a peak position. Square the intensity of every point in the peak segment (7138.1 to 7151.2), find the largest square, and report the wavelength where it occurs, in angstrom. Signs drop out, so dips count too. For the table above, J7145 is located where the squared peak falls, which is 7142.19 angstrom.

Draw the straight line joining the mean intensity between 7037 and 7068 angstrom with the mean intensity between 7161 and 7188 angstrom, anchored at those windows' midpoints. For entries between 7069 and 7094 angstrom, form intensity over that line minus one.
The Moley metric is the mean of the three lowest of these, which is -0.138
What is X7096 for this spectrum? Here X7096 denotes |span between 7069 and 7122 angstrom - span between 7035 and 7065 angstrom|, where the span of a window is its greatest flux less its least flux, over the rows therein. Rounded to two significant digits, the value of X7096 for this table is 2.6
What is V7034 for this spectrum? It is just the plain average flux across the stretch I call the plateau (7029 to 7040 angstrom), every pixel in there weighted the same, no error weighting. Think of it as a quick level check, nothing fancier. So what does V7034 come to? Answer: 13.8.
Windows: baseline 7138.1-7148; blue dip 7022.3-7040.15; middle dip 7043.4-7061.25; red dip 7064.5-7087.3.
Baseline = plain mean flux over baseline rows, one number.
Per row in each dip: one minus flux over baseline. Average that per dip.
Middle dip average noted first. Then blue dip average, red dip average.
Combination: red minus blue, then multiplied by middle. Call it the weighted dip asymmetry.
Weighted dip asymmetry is -0.0036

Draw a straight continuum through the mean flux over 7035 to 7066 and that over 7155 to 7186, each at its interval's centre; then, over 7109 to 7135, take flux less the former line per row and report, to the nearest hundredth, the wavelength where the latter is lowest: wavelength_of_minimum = 7112.65 angstrom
